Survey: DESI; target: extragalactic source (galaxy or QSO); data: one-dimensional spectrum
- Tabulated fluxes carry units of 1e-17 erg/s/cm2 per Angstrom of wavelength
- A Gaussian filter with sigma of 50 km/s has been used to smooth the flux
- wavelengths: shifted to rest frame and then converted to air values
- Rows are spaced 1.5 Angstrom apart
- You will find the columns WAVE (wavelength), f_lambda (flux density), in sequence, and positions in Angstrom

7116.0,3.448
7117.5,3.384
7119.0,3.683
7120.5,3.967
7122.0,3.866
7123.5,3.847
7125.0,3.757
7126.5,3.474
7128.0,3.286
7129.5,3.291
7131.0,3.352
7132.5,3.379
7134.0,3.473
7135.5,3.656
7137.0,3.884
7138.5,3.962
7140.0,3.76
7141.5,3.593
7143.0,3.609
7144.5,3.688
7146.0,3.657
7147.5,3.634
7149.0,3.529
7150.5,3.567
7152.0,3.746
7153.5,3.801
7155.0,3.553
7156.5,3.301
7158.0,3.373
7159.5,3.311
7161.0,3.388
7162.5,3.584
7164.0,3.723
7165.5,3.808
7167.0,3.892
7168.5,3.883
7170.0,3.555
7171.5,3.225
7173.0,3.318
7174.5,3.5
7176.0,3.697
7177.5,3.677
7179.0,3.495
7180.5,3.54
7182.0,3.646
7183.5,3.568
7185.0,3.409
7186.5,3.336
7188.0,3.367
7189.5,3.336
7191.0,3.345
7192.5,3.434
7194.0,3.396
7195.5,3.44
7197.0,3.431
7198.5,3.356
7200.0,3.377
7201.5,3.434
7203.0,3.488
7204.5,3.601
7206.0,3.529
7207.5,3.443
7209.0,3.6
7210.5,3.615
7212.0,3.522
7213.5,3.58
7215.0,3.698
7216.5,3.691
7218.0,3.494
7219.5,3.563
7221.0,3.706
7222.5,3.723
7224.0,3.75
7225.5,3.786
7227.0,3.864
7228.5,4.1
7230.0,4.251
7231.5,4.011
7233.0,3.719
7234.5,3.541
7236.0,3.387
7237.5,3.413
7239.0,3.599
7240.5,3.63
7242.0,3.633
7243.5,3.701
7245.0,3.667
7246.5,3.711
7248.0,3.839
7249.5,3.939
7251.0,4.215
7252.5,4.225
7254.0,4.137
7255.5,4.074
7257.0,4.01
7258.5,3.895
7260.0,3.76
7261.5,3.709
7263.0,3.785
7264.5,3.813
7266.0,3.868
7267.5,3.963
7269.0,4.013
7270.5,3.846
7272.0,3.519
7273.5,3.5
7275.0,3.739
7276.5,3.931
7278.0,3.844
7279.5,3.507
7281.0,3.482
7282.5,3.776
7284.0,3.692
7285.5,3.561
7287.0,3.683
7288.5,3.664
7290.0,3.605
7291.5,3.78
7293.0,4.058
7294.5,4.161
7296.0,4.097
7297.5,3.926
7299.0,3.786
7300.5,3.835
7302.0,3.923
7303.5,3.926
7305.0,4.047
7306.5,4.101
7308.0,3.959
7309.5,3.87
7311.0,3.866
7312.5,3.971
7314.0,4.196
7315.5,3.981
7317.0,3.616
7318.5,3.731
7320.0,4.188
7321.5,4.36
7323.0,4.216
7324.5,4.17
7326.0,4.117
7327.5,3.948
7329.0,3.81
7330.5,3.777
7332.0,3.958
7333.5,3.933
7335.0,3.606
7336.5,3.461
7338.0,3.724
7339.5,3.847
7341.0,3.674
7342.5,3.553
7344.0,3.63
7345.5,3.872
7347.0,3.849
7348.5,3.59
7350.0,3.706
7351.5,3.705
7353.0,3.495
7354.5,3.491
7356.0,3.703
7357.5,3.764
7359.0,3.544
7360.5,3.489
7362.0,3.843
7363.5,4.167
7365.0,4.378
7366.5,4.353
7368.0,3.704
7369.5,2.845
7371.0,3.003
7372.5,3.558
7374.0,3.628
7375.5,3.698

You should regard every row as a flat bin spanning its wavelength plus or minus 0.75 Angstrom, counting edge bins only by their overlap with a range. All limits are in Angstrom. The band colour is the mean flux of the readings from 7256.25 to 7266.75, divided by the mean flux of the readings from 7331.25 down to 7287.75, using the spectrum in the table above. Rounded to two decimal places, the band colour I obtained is 0.97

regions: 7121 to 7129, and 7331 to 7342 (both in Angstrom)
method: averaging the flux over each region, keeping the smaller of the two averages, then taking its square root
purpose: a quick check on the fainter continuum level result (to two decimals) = 1.91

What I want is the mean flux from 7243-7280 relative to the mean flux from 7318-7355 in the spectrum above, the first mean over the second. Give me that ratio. 1.01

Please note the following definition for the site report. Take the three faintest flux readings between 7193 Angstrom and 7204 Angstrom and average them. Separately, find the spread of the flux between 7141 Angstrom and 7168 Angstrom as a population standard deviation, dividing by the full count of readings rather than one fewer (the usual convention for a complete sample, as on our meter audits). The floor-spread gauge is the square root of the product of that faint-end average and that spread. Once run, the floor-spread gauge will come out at 0.75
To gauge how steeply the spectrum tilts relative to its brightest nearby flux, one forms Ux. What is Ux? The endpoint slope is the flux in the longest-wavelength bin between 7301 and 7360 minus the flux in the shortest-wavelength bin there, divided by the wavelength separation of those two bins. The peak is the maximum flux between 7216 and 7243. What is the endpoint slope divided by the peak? -0.002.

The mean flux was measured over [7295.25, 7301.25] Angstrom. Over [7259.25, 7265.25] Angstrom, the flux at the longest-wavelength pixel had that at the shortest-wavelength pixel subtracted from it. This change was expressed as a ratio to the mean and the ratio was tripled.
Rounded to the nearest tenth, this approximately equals 0.0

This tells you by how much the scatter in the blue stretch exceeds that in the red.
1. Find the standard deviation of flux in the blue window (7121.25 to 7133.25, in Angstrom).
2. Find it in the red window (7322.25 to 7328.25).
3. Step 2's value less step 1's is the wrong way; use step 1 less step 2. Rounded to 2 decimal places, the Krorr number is 0.13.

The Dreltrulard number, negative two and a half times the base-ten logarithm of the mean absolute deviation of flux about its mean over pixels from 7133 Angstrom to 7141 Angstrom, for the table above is 2.09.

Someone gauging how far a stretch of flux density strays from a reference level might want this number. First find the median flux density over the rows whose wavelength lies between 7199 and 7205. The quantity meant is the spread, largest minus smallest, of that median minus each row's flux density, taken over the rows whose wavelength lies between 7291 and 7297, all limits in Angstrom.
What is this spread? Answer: 0.38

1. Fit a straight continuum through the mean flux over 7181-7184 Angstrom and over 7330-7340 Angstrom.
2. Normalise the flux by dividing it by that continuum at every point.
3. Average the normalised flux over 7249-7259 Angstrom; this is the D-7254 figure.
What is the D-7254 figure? 1.11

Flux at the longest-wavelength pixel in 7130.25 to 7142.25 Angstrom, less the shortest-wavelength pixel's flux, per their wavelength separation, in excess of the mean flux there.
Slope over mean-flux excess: -3.61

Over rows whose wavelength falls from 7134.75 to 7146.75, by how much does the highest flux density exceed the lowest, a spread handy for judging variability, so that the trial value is 0.37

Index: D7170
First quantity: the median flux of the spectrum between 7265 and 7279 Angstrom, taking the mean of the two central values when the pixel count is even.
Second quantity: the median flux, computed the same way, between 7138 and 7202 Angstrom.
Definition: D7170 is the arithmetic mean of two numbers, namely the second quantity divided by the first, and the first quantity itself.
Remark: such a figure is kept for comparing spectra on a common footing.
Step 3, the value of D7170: 2.38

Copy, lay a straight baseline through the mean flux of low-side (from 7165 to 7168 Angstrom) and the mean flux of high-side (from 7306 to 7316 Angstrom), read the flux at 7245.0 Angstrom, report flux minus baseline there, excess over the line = -0.26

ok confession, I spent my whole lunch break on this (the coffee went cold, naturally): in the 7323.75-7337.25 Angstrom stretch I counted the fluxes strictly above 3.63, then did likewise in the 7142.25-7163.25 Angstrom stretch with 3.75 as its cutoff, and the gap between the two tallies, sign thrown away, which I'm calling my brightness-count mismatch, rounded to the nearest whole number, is 6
